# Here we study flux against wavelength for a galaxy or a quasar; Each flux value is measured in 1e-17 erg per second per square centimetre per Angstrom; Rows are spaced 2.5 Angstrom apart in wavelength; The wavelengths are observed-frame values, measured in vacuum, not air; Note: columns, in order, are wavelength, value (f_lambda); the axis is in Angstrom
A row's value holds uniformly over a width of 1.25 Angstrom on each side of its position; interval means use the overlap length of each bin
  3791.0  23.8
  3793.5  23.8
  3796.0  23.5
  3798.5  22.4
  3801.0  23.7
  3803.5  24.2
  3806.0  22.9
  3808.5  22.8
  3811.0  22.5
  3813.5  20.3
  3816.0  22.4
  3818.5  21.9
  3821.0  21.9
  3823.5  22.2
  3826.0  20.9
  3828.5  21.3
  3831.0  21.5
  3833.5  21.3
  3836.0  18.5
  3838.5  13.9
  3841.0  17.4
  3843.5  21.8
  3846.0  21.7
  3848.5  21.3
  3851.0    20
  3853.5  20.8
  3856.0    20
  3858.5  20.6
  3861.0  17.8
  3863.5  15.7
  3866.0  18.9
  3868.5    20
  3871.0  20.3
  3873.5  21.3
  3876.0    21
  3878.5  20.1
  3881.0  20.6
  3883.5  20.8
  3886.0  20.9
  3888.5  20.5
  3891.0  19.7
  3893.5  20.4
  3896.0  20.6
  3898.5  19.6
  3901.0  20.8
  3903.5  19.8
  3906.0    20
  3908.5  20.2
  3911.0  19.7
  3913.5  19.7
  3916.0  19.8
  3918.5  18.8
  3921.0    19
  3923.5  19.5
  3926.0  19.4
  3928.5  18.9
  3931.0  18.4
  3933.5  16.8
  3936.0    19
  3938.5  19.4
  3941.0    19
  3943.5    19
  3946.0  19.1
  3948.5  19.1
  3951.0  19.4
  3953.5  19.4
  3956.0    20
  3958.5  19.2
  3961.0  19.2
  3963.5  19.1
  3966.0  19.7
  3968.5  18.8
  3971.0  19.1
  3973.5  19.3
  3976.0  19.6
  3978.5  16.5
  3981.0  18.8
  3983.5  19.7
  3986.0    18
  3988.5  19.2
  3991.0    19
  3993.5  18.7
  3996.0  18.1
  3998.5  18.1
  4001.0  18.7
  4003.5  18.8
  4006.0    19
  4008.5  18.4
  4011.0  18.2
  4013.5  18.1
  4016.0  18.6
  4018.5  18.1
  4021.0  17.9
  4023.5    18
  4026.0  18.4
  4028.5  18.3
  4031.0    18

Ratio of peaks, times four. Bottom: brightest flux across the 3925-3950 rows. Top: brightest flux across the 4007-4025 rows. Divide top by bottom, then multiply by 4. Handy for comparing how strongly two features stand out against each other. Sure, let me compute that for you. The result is 3.84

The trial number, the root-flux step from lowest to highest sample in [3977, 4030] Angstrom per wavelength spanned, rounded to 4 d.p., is 0.0043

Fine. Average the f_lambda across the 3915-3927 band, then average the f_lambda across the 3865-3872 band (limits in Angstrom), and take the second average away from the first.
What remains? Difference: 0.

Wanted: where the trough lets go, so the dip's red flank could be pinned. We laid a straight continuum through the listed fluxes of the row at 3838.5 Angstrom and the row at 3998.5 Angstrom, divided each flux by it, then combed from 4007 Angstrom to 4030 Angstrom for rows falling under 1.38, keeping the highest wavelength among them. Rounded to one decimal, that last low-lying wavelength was 4028.5 Angstrom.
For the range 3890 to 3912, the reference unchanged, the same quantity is 3911.0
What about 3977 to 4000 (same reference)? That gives 3998.5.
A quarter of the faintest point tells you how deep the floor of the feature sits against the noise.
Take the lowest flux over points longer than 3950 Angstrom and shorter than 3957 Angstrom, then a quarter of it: 4.85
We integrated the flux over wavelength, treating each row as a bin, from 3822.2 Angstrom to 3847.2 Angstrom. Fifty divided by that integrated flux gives 0.100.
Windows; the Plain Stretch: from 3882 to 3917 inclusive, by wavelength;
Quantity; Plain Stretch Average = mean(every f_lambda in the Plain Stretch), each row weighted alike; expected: 20.2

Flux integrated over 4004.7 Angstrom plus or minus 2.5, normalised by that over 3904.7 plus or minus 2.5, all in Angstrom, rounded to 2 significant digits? 0.95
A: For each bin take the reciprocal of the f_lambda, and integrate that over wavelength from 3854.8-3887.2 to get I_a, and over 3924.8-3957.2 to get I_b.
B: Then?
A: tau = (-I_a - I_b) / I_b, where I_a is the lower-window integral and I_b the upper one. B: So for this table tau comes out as -1.96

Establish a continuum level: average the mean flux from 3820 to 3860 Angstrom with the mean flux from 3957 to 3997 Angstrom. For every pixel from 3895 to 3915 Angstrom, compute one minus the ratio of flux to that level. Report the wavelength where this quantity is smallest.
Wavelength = 3901.0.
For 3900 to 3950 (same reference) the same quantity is 3901.0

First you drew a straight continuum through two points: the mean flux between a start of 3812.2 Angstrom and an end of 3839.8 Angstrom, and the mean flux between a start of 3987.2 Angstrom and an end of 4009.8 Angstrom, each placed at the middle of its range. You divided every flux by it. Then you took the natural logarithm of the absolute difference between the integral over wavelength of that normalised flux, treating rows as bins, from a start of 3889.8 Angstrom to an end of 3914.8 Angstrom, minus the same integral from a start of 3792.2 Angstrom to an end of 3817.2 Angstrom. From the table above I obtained 0.7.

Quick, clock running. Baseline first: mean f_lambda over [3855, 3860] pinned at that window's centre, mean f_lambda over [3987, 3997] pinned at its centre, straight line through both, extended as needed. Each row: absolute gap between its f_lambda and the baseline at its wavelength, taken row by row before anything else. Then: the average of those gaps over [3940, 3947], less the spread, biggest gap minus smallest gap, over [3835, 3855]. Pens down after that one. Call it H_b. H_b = -6.0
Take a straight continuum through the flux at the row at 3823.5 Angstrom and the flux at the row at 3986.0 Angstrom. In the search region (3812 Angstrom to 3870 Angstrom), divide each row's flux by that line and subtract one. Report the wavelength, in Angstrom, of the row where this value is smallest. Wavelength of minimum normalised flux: 3838.5 Angstrom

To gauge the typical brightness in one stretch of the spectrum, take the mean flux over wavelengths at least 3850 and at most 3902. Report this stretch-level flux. 20.0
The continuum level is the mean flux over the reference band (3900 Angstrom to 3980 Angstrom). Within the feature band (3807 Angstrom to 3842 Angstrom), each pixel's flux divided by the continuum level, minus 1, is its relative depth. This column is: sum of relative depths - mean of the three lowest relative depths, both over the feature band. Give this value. 1.2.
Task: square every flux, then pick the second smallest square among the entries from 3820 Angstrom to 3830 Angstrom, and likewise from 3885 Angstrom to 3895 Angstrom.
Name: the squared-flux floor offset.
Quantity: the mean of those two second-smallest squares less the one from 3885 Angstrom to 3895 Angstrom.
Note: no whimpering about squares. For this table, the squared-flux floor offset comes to 19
